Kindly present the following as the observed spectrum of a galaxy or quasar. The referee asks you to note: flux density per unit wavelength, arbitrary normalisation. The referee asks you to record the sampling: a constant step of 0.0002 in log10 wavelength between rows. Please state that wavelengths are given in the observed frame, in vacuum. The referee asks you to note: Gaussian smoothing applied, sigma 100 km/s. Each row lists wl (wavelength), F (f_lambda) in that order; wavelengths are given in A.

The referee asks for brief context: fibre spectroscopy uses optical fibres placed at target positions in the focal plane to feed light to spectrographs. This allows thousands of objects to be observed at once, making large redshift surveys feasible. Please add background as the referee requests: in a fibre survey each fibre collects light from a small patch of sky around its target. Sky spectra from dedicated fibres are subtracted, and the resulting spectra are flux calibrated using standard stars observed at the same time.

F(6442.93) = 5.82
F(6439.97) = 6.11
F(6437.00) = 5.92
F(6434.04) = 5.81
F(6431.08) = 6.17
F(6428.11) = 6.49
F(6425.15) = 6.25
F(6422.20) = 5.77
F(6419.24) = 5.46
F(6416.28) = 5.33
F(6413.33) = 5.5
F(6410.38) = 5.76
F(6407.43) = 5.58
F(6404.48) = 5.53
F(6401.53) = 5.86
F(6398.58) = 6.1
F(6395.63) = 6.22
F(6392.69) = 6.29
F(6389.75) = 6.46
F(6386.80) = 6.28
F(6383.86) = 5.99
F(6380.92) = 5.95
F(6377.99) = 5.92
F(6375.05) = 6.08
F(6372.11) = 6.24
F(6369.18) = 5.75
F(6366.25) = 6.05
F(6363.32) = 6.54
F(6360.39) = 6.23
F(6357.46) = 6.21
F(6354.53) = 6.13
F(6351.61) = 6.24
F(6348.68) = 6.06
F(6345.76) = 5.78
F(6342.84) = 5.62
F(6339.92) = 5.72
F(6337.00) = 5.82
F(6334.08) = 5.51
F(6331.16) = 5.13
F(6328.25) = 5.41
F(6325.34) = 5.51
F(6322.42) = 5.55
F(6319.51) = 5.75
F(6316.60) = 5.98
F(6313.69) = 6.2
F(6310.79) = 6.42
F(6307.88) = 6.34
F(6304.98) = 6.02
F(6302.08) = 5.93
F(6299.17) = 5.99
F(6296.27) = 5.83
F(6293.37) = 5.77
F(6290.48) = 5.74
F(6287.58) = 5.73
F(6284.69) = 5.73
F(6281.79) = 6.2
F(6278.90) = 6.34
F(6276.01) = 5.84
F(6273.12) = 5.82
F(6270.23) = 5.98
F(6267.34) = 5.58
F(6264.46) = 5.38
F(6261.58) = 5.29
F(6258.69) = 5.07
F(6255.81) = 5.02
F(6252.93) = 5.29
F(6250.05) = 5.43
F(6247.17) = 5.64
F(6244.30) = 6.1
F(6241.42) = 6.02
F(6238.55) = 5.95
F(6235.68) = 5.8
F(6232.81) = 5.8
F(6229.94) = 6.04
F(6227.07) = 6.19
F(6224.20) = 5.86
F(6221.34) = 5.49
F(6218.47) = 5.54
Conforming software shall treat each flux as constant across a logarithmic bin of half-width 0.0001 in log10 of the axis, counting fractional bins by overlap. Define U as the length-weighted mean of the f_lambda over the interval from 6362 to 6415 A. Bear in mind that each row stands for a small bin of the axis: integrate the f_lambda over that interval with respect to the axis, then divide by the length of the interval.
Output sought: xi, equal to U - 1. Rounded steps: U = 6.00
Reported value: 5.00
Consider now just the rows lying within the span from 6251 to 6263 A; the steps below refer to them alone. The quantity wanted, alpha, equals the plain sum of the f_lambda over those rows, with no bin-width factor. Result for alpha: 21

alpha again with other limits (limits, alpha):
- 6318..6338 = 39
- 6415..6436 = 41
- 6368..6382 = 30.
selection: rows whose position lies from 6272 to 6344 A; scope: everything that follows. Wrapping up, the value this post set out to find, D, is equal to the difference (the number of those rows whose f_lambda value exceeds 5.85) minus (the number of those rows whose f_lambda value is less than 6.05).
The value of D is -11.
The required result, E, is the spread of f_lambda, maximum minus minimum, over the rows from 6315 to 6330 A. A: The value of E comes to 0.57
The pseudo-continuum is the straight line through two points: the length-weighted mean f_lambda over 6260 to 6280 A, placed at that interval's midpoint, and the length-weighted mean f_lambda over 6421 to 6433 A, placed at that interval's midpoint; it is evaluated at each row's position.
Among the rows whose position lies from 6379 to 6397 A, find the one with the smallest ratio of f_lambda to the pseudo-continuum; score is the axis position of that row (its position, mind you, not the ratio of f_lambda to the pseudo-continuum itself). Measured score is 6380.92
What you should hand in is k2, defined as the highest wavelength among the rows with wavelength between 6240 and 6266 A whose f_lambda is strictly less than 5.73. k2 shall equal 6264.46 A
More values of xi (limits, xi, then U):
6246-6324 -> 4.77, 5.77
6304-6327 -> 4.97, 5.97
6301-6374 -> 4.93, 5.93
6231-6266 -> 4.57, 5.57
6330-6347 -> 4.60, 5.60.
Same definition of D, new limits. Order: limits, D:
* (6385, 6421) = -1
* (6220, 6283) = -9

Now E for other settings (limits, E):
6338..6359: 0.62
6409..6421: 0.43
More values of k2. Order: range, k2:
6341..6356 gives 6342.84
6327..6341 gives 6339.92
